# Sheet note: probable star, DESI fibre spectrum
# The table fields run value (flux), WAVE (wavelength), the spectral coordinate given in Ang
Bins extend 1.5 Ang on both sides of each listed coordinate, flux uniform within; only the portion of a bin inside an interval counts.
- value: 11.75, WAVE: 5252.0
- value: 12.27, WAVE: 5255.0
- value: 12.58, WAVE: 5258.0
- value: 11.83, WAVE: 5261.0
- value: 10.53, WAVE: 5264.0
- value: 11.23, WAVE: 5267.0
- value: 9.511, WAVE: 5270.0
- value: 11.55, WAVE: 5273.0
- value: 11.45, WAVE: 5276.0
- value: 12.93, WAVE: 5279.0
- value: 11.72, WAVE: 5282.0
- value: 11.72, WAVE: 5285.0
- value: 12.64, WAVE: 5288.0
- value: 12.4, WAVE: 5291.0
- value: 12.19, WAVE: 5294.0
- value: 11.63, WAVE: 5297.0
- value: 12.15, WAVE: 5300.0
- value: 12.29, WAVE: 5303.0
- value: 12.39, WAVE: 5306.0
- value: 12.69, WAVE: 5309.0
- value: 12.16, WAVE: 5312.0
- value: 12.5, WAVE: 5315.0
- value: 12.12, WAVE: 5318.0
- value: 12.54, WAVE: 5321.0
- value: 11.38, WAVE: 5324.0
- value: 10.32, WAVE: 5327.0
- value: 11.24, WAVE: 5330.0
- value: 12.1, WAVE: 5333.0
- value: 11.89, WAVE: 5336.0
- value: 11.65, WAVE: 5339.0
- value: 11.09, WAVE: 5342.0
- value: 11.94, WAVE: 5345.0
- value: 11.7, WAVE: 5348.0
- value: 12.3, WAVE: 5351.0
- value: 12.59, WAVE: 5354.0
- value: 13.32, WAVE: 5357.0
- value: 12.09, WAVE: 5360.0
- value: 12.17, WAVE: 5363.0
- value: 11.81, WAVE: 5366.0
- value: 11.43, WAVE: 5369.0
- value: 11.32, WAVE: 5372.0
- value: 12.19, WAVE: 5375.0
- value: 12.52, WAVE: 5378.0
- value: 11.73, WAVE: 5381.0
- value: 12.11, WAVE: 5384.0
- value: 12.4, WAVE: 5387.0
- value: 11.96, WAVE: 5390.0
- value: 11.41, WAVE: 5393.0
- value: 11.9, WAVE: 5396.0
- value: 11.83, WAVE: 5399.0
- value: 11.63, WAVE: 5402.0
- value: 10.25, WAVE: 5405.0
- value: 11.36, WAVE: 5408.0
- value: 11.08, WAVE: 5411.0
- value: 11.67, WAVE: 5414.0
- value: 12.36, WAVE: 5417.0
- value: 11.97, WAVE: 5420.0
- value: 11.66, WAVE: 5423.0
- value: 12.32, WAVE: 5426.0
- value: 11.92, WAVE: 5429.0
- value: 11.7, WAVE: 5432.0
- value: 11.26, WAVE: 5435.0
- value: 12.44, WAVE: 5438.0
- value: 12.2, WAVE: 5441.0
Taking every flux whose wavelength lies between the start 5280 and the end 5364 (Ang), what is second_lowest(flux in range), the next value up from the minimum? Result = 11.09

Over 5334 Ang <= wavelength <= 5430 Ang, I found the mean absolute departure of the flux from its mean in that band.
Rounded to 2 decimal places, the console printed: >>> 0.39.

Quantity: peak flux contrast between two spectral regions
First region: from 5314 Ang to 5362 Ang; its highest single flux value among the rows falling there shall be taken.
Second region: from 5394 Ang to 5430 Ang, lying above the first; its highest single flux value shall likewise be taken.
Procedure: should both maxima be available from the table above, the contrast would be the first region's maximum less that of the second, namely 1.0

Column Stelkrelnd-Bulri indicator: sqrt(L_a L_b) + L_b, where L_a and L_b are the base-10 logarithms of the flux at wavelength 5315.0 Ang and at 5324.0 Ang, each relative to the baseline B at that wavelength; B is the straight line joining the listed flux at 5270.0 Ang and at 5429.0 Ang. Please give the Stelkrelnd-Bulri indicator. 0.10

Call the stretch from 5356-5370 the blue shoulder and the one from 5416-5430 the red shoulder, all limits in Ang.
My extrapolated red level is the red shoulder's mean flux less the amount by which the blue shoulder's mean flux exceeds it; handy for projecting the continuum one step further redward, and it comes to 11.9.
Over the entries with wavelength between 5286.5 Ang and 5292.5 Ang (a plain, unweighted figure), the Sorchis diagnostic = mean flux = 12.5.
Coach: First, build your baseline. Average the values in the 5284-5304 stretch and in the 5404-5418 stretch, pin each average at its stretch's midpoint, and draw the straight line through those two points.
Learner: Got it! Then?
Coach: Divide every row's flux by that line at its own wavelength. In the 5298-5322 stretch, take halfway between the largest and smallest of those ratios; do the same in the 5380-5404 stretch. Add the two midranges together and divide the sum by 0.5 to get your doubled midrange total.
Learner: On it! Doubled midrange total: 4.13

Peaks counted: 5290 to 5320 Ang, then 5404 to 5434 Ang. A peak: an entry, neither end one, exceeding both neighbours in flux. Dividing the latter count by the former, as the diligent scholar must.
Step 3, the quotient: 1.5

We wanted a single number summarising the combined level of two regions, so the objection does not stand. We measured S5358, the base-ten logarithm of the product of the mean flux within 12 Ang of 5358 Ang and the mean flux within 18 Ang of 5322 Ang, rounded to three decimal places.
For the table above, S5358 2.162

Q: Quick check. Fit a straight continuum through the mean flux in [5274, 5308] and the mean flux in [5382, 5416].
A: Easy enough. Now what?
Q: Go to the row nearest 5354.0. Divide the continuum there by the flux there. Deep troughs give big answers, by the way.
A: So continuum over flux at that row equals 0.94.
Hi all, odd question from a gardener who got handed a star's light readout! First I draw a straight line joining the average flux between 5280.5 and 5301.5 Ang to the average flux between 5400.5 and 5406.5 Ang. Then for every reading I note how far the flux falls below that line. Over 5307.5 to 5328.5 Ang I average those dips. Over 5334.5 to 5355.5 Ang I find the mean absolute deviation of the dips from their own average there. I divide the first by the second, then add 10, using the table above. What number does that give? 9.6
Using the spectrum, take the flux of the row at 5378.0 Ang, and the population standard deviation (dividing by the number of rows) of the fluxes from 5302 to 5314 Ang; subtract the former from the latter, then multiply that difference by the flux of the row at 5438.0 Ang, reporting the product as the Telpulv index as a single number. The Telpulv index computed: -153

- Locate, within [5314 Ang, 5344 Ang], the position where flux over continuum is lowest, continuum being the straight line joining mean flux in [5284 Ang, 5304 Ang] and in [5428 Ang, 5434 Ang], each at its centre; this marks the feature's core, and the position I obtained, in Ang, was 5327.0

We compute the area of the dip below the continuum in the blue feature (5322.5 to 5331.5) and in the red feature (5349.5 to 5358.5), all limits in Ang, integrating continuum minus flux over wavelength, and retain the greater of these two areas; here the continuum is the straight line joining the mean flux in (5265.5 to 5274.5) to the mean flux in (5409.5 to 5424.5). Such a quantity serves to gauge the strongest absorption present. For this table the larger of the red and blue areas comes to 1.5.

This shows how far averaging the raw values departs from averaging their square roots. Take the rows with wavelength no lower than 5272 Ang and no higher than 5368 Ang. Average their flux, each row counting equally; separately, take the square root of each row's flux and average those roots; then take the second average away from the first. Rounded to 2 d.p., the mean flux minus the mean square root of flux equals 8.55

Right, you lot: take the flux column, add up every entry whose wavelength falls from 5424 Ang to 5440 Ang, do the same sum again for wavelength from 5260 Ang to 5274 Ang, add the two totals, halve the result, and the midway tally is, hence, 57.1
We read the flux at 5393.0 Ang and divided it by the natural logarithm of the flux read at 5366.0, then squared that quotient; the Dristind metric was 21.4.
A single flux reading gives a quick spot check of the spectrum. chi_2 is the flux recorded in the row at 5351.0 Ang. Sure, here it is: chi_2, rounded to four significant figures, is 12.30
